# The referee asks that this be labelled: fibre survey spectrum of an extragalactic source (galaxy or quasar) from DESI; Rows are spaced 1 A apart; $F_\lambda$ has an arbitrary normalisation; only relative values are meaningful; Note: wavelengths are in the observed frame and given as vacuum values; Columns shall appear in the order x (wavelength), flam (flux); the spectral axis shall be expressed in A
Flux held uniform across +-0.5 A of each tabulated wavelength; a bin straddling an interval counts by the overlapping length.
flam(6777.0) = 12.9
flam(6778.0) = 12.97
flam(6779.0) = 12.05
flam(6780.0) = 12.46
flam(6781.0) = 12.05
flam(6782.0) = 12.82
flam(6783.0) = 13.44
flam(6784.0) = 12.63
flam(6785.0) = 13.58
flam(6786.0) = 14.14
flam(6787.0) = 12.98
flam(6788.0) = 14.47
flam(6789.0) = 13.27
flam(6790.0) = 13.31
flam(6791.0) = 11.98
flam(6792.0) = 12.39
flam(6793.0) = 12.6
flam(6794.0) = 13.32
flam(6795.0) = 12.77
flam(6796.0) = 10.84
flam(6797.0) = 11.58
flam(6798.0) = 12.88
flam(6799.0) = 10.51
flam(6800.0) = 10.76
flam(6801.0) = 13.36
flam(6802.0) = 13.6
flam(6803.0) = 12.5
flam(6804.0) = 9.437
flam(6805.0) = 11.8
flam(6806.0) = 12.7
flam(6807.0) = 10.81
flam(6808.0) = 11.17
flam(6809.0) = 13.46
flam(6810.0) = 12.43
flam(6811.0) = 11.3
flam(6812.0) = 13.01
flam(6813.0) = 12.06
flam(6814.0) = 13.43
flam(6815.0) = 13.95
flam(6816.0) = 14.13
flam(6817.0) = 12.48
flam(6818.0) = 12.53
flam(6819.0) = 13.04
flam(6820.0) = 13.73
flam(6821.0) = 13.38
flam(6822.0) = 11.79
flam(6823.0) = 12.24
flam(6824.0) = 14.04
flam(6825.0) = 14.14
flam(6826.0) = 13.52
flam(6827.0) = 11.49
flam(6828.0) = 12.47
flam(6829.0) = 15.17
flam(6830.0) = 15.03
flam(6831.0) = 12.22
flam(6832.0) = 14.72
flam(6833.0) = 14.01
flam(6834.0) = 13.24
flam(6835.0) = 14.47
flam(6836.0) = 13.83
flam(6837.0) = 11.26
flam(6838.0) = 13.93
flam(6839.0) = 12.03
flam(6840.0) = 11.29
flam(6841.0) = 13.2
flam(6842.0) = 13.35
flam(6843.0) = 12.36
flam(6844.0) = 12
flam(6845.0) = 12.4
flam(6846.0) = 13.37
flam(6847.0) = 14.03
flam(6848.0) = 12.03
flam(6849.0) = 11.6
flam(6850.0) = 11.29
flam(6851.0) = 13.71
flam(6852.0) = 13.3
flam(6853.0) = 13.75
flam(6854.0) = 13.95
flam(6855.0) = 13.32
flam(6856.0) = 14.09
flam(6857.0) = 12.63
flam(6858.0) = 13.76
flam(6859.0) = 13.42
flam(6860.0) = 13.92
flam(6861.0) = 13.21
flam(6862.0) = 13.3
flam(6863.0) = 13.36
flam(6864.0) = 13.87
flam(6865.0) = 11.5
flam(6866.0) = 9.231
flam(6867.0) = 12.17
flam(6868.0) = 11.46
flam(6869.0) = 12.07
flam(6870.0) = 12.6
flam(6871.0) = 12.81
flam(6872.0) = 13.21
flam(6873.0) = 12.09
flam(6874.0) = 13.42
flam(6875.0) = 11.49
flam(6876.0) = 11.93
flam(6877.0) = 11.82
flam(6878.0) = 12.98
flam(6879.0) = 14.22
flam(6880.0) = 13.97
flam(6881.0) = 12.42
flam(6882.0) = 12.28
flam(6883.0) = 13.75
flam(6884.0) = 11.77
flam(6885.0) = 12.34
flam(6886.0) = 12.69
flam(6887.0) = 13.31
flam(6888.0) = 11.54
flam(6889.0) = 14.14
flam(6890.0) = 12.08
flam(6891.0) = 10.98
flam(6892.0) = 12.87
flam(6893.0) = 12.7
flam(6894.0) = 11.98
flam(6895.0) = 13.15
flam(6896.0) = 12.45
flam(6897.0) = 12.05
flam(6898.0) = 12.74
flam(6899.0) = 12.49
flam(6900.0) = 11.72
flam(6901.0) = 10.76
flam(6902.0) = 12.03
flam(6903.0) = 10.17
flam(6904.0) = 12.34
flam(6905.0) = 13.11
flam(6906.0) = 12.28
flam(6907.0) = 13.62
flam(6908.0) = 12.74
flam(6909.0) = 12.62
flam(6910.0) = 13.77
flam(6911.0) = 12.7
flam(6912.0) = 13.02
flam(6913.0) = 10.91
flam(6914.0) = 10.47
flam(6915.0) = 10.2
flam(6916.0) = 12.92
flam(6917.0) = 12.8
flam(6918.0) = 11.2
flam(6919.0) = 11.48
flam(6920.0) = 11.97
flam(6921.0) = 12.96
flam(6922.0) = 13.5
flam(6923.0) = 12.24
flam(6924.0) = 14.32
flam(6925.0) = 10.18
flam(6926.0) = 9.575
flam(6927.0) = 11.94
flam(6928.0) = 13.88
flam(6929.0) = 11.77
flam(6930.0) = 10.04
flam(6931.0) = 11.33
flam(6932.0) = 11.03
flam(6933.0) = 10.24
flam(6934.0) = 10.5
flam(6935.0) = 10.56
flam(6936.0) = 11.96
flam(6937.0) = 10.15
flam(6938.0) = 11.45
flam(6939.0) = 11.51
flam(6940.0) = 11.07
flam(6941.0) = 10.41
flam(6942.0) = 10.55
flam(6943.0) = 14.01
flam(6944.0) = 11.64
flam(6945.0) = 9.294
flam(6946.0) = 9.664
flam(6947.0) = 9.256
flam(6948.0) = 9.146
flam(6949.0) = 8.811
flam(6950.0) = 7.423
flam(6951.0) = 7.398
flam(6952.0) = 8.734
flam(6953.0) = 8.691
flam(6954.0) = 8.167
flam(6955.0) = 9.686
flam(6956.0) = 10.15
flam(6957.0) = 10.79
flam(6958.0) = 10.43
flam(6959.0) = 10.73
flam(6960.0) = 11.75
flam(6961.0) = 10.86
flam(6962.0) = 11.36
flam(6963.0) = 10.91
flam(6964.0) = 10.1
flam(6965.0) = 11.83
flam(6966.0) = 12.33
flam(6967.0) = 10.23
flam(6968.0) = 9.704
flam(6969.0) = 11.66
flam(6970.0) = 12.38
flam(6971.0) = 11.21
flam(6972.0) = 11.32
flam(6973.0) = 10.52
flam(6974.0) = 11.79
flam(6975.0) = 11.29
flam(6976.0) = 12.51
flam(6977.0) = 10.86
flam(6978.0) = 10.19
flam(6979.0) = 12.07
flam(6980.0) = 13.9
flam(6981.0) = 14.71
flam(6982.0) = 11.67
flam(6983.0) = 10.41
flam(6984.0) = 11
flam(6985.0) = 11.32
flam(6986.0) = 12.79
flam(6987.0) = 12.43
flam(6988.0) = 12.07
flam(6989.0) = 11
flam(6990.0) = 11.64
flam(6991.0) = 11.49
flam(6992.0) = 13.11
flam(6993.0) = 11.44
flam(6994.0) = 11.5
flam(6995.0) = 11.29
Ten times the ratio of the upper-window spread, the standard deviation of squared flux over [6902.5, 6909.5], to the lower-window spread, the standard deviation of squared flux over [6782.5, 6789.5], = 14.9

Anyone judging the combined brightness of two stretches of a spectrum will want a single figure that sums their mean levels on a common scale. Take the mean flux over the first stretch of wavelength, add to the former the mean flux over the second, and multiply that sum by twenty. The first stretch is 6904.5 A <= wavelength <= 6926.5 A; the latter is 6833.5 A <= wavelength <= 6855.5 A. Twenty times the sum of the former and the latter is 502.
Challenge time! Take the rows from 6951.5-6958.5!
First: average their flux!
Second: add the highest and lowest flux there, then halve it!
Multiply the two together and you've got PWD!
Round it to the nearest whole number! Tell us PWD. 90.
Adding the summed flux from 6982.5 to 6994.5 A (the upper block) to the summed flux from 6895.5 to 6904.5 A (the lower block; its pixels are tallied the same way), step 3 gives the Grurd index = 247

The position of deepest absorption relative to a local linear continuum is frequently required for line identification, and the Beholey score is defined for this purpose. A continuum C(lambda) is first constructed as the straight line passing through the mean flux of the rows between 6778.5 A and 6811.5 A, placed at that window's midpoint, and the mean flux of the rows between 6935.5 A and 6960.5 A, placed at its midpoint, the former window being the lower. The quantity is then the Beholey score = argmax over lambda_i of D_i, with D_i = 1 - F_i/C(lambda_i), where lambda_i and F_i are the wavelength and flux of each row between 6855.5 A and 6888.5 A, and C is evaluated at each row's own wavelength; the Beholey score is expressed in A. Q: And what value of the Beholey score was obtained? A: 6866.0 A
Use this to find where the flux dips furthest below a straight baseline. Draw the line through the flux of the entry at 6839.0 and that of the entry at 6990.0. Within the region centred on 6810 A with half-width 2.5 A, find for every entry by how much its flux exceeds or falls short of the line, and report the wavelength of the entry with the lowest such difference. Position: 6808.0 A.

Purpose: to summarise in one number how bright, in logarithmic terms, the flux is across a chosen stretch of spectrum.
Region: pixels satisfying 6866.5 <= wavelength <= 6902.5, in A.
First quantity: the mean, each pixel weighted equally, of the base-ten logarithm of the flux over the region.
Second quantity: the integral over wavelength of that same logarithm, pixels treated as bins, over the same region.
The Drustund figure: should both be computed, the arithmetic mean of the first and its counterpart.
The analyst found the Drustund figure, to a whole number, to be 20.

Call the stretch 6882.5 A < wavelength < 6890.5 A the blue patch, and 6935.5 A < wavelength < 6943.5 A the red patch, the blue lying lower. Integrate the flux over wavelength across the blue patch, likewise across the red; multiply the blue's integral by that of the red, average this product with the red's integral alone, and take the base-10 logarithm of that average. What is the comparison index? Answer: 3.67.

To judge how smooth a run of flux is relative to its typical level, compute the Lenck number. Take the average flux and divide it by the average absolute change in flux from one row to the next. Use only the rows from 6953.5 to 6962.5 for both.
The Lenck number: 15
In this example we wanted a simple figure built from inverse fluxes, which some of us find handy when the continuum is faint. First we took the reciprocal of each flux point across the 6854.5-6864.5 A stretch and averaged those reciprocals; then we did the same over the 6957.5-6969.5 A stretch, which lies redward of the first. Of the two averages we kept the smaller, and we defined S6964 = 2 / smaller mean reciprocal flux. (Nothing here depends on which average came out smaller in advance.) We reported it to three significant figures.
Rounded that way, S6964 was 27.0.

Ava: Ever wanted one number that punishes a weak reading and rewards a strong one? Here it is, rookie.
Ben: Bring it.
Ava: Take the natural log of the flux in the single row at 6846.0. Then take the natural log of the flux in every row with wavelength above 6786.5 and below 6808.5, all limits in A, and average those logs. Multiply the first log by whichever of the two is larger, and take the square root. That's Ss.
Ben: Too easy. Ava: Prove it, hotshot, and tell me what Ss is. 2.59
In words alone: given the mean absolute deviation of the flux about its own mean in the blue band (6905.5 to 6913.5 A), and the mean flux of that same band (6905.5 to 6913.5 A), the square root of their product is 2.7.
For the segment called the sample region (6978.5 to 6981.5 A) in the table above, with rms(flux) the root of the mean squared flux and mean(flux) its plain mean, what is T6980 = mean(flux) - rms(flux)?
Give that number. -0.04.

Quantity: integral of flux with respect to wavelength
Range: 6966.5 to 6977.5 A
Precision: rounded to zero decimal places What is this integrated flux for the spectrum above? 123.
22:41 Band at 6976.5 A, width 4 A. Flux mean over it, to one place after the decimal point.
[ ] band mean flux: 11.2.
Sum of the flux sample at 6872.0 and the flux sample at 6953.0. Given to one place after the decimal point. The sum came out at 21.9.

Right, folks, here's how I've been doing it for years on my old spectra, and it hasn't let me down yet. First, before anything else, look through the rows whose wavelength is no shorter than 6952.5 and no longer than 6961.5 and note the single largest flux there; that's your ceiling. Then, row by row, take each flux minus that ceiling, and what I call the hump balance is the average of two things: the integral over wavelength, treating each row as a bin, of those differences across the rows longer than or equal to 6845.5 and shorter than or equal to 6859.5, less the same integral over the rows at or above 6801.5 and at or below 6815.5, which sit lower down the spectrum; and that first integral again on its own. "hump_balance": 16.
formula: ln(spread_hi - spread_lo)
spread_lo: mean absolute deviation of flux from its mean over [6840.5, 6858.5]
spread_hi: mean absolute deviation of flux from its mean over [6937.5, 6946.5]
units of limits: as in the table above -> -1.5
